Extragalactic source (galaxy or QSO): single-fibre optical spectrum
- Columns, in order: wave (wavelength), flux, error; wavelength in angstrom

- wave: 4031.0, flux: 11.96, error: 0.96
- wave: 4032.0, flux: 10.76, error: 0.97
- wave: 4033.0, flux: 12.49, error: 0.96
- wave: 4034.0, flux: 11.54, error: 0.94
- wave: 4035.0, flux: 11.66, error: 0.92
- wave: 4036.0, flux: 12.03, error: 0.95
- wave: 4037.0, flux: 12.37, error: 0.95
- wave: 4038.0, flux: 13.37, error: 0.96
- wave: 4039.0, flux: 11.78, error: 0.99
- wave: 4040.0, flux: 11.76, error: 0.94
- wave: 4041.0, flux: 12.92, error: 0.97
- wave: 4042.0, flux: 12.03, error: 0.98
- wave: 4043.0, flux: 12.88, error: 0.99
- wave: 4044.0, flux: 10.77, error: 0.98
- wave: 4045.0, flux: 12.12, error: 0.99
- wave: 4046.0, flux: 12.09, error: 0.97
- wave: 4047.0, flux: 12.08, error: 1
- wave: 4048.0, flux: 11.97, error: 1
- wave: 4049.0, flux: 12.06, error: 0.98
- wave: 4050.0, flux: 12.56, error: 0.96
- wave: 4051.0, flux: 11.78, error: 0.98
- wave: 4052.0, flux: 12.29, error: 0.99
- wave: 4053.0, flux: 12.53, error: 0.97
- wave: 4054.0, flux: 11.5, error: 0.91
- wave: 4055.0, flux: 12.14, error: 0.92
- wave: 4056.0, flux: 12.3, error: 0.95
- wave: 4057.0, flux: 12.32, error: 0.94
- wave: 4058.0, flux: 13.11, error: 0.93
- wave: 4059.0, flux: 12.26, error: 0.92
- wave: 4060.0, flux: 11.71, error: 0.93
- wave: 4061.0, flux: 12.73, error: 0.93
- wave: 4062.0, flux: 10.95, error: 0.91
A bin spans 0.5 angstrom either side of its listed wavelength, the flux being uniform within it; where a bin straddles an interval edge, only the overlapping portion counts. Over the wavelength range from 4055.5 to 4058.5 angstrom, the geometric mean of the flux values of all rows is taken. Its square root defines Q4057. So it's 3.55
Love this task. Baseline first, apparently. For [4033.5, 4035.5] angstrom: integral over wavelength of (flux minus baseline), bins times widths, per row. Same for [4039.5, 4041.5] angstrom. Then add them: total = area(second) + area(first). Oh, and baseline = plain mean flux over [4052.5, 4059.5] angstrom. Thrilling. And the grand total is -1.4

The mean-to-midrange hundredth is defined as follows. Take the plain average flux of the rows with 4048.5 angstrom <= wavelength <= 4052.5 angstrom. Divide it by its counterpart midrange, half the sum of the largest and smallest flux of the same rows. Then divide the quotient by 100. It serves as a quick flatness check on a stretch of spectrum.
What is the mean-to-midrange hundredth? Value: 0.0100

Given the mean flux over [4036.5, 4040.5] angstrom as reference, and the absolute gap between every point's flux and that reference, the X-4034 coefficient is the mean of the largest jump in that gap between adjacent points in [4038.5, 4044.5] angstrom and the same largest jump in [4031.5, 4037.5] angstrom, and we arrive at 1.2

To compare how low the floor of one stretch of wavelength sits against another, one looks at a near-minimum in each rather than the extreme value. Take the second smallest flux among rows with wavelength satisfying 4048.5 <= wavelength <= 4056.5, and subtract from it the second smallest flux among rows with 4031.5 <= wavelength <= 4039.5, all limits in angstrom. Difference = 0.24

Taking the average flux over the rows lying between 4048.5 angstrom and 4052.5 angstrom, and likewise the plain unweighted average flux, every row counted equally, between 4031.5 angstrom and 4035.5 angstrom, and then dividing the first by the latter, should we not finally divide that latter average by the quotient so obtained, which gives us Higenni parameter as 11.1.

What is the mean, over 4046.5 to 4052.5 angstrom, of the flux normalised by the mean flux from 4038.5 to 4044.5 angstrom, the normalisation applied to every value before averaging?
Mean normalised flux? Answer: 1.01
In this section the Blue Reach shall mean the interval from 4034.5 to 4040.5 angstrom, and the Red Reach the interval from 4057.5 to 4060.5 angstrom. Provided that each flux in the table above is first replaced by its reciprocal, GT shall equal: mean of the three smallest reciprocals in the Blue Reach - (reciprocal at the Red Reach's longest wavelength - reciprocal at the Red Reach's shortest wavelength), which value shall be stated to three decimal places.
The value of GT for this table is 0.070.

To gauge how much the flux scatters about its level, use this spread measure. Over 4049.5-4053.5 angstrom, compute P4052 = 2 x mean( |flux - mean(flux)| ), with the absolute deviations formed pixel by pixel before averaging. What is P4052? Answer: 0.51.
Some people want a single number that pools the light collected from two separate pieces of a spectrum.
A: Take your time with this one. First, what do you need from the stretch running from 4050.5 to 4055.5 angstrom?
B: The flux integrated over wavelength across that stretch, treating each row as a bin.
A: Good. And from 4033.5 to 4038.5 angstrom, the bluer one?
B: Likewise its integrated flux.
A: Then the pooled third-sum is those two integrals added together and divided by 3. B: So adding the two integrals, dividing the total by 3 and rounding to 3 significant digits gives 40.4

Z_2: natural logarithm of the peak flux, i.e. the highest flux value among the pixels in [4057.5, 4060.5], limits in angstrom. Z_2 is 2.57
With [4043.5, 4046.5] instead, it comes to 2.49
